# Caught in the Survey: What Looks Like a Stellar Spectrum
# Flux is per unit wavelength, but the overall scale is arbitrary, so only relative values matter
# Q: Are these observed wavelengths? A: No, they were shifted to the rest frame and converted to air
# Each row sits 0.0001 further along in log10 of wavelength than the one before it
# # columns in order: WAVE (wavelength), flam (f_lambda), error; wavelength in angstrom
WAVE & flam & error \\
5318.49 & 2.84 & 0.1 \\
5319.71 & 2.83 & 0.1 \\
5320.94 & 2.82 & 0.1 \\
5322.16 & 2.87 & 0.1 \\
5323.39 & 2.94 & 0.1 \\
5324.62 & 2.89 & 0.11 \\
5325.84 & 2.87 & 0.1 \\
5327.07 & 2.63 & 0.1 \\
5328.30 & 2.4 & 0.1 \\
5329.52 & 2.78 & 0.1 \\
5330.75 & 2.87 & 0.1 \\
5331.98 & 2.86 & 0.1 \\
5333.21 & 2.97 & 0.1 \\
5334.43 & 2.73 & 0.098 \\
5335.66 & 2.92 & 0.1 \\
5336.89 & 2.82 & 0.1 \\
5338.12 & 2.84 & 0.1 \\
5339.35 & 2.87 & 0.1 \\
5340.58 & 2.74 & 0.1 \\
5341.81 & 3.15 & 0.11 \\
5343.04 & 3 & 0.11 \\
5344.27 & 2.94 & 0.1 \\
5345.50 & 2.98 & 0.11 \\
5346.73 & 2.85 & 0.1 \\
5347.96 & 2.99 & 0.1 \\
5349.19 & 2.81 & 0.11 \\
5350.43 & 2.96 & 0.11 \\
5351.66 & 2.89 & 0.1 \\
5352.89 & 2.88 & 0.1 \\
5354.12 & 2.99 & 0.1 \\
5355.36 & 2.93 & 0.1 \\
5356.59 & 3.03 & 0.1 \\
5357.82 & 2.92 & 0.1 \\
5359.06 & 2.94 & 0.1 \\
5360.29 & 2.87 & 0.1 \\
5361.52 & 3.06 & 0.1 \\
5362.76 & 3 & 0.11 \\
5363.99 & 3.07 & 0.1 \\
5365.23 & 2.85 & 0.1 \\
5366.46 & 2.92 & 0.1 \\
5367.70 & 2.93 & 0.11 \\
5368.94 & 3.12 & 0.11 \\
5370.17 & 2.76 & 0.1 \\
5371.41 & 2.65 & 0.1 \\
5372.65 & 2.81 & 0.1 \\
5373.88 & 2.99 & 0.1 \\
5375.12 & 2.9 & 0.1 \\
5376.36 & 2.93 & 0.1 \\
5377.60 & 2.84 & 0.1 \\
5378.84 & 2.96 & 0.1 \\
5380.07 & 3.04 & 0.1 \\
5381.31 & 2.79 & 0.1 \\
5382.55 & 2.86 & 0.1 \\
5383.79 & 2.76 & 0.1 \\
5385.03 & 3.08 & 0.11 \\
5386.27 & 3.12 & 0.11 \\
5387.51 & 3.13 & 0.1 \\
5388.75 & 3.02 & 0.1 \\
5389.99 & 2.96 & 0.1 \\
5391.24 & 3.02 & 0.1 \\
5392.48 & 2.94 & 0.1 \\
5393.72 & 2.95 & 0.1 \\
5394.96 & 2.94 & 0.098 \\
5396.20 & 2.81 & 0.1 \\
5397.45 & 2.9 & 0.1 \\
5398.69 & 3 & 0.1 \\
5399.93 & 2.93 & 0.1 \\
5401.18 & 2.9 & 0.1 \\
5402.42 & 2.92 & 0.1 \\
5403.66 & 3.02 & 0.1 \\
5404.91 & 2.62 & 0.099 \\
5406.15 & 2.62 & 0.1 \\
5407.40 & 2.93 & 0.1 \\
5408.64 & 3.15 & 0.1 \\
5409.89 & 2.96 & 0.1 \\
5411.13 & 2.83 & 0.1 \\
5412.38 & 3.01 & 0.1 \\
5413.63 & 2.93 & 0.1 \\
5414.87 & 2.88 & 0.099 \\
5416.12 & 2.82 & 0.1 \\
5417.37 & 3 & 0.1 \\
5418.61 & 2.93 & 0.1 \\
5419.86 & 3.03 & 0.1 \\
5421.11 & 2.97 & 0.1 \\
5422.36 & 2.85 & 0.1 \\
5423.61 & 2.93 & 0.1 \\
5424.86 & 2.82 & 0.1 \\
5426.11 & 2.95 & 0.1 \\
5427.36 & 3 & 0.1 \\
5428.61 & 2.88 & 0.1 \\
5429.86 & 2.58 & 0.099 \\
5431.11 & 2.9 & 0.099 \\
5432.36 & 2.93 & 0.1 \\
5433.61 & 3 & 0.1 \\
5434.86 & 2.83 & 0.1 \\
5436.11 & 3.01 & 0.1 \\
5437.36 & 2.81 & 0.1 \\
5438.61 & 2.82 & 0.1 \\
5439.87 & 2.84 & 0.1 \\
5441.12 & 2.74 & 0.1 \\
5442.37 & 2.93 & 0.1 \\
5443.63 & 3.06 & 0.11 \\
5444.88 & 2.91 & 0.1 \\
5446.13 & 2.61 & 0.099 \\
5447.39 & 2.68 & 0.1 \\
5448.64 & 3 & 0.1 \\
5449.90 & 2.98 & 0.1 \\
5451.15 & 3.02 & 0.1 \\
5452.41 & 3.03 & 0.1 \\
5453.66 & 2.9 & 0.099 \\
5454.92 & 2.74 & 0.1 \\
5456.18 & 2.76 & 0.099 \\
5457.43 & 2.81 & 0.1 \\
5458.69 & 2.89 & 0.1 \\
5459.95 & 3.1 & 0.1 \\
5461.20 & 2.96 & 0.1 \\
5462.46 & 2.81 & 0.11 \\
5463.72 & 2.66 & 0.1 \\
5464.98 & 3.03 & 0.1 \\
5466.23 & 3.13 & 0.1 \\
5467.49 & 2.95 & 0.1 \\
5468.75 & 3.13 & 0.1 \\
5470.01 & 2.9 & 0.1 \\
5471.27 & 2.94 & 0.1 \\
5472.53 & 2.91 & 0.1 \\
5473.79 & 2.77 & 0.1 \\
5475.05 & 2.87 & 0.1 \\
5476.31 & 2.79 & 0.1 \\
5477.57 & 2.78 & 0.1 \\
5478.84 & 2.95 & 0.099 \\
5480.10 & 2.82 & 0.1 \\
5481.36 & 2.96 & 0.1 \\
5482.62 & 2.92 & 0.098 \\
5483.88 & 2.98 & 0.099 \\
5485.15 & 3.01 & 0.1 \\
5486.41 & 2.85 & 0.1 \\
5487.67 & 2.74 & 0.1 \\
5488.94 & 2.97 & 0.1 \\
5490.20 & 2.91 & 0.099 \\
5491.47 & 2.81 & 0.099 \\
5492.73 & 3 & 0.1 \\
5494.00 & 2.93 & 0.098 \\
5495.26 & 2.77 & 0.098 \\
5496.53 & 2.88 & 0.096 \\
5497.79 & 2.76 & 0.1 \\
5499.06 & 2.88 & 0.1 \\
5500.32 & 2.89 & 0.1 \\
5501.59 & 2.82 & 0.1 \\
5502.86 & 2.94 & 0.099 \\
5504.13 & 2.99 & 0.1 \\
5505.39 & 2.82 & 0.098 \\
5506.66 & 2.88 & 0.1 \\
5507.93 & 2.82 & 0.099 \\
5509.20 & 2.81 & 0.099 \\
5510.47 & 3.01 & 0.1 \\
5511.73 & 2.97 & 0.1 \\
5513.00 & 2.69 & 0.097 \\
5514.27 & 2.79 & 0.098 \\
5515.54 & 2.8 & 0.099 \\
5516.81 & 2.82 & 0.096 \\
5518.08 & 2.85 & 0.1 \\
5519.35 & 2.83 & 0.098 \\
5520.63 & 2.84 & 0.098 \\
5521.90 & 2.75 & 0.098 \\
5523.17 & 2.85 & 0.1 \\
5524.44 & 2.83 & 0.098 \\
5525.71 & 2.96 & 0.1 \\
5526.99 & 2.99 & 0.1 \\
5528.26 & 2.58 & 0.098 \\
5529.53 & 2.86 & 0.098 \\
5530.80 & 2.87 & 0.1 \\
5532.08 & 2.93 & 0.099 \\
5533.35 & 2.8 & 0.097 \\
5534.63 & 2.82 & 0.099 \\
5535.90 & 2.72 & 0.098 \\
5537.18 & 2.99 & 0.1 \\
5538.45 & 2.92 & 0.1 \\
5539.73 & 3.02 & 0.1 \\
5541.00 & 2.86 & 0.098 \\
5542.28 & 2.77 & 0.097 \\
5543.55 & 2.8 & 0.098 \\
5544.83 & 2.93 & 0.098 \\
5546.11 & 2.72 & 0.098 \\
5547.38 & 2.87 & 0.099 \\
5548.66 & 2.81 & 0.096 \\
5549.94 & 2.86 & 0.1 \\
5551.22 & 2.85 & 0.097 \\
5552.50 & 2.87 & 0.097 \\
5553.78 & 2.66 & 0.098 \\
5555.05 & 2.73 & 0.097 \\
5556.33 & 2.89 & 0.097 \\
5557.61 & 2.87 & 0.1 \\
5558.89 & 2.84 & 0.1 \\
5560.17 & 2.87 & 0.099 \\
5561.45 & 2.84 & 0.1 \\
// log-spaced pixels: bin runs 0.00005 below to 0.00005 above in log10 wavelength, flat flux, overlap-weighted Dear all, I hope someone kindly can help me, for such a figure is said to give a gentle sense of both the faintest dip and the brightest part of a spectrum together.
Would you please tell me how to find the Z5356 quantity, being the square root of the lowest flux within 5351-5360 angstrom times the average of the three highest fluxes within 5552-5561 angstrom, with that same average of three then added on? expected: 5.75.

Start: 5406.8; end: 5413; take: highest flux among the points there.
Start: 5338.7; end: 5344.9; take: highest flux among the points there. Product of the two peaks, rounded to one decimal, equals 9.9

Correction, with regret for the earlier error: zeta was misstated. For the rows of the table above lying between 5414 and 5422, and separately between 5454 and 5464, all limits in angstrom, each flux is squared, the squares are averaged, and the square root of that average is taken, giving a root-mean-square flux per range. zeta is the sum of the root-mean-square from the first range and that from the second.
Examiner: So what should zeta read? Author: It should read 5.78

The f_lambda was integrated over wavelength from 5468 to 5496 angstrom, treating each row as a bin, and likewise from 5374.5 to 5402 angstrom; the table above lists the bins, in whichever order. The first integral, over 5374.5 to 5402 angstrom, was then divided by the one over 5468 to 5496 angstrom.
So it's 1.00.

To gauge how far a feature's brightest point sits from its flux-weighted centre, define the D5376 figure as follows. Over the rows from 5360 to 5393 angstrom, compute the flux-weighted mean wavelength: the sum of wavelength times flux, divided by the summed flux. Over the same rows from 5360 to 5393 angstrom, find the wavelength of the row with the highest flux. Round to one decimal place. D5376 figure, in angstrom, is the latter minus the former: 11.1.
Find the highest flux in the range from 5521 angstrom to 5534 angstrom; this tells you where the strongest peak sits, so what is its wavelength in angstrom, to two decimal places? 5526.99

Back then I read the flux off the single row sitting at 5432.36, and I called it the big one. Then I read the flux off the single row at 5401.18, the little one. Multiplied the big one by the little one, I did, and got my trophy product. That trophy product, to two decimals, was 8.50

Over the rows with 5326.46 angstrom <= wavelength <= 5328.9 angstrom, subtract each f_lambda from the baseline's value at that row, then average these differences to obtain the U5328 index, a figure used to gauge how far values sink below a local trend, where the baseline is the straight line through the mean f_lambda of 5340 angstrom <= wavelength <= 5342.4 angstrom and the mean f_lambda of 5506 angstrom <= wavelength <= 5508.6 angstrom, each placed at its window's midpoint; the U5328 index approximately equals 0.44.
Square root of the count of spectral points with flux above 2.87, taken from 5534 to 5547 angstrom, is 2.00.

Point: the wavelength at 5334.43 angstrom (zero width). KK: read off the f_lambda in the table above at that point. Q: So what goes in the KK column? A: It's 2.73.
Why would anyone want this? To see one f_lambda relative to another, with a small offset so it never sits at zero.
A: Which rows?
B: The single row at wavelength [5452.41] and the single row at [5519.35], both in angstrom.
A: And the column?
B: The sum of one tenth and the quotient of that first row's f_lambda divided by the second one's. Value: 1.17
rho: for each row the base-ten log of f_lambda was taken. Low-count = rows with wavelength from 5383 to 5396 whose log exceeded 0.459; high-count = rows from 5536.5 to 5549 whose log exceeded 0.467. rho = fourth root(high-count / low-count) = 0.69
